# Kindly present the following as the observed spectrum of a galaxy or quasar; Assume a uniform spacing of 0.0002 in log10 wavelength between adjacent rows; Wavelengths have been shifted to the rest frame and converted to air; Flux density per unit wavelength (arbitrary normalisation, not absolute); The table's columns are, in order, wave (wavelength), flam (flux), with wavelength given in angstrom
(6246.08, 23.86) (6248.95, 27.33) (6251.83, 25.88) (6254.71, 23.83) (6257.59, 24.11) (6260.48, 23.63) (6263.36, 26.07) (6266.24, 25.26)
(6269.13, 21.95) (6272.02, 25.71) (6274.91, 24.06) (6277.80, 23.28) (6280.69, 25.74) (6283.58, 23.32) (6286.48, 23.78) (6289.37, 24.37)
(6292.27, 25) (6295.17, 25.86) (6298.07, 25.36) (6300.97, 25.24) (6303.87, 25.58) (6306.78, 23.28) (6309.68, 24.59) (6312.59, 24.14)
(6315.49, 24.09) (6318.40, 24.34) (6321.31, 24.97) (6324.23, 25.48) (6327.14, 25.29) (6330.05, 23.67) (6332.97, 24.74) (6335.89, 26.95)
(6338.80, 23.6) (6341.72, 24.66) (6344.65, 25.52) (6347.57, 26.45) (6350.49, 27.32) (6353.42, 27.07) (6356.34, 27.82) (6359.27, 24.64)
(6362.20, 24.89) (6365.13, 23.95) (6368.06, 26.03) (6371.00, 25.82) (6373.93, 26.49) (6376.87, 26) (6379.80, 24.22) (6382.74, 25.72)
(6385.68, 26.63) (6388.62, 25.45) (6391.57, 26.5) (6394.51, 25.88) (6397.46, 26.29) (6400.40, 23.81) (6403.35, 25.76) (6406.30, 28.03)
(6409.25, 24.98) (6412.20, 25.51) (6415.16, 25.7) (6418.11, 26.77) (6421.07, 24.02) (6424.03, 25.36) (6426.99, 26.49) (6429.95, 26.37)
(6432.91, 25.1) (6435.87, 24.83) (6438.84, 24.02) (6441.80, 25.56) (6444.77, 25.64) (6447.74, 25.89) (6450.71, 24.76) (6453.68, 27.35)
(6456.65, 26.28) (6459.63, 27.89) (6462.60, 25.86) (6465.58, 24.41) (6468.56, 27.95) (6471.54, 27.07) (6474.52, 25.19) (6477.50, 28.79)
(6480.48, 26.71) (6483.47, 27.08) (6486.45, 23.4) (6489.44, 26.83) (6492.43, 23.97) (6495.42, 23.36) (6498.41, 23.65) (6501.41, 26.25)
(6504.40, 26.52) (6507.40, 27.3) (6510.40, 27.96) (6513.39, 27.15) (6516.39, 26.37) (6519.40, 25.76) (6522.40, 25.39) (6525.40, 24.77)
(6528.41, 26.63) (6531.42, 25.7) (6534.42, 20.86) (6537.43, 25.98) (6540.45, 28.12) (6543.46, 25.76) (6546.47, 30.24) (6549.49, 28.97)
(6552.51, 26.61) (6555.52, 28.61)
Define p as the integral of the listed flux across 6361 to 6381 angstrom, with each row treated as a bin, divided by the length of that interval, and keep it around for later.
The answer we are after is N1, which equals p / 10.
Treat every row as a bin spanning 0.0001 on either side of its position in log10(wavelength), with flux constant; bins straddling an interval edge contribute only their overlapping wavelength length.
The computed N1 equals 2.537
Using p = 25.4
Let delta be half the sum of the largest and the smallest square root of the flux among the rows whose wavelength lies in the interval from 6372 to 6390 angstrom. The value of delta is 5.04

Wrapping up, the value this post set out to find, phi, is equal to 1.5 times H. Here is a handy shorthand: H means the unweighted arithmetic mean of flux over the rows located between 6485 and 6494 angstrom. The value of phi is 37.1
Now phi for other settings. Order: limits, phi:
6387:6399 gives 39.0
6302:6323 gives 36.6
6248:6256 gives 38.5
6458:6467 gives 39.1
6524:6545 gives 38.1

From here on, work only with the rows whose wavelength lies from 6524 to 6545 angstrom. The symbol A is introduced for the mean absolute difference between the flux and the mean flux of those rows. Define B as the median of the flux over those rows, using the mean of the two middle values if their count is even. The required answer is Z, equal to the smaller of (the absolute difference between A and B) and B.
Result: 24.3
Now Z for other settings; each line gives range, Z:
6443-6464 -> 25.1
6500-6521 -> 25.9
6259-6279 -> 22.9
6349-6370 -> 24.8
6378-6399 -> 25.3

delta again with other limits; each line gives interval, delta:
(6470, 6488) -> 5.10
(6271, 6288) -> 4.95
